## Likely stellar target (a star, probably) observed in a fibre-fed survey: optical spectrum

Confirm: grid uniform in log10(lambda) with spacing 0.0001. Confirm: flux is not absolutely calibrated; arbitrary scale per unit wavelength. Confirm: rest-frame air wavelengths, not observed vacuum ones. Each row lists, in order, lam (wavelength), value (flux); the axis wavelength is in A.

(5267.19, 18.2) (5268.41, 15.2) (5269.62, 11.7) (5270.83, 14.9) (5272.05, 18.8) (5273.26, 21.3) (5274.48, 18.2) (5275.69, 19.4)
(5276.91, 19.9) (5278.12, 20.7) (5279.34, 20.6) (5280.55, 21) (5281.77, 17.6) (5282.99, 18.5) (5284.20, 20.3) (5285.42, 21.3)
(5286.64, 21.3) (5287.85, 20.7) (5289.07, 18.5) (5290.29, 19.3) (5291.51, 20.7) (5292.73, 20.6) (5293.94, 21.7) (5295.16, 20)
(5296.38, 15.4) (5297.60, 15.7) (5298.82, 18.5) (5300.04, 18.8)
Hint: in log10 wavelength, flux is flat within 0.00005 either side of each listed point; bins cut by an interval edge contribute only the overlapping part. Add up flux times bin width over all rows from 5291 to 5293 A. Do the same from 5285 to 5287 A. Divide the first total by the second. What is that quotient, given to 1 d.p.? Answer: 1.0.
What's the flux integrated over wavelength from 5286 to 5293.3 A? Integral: 147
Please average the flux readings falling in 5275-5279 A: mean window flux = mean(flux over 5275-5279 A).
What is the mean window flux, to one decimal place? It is 20.0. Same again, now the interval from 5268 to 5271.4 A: 13.9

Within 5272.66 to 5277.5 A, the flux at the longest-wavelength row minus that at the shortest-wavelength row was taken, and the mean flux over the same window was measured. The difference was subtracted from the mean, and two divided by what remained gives 0.095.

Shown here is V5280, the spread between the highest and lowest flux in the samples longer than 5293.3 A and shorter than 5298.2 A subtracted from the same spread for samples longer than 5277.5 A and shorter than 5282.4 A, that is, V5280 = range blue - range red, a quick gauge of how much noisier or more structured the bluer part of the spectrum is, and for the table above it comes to -3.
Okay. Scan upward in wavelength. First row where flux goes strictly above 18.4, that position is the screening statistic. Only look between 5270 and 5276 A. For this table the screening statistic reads 5272.05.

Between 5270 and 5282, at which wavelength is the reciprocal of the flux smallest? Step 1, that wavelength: 5273.26 A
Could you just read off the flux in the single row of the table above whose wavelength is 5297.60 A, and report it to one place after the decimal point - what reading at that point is 15.7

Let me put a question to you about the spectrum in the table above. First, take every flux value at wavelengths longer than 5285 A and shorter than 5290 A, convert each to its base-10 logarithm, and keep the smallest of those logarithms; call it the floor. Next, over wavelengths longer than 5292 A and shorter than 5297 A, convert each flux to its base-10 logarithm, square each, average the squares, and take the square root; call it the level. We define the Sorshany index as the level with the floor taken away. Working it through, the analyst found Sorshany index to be 0.02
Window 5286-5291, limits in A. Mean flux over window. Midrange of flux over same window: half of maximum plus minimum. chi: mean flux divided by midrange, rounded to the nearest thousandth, 1.003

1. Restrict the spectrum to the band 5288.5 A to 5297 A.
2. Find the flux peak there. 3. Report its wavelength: 5293.94 A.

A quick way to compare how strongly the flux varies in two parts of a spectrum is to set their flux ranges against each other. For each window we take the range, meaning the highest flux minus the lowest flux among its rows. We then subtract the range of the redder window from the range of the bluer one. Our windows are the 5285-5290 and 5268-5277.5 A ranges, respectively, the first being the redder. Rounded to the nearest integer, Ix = 7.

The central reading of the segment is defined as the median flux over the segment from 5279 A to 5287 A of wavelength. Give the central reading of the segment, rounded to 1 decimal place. 20.6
